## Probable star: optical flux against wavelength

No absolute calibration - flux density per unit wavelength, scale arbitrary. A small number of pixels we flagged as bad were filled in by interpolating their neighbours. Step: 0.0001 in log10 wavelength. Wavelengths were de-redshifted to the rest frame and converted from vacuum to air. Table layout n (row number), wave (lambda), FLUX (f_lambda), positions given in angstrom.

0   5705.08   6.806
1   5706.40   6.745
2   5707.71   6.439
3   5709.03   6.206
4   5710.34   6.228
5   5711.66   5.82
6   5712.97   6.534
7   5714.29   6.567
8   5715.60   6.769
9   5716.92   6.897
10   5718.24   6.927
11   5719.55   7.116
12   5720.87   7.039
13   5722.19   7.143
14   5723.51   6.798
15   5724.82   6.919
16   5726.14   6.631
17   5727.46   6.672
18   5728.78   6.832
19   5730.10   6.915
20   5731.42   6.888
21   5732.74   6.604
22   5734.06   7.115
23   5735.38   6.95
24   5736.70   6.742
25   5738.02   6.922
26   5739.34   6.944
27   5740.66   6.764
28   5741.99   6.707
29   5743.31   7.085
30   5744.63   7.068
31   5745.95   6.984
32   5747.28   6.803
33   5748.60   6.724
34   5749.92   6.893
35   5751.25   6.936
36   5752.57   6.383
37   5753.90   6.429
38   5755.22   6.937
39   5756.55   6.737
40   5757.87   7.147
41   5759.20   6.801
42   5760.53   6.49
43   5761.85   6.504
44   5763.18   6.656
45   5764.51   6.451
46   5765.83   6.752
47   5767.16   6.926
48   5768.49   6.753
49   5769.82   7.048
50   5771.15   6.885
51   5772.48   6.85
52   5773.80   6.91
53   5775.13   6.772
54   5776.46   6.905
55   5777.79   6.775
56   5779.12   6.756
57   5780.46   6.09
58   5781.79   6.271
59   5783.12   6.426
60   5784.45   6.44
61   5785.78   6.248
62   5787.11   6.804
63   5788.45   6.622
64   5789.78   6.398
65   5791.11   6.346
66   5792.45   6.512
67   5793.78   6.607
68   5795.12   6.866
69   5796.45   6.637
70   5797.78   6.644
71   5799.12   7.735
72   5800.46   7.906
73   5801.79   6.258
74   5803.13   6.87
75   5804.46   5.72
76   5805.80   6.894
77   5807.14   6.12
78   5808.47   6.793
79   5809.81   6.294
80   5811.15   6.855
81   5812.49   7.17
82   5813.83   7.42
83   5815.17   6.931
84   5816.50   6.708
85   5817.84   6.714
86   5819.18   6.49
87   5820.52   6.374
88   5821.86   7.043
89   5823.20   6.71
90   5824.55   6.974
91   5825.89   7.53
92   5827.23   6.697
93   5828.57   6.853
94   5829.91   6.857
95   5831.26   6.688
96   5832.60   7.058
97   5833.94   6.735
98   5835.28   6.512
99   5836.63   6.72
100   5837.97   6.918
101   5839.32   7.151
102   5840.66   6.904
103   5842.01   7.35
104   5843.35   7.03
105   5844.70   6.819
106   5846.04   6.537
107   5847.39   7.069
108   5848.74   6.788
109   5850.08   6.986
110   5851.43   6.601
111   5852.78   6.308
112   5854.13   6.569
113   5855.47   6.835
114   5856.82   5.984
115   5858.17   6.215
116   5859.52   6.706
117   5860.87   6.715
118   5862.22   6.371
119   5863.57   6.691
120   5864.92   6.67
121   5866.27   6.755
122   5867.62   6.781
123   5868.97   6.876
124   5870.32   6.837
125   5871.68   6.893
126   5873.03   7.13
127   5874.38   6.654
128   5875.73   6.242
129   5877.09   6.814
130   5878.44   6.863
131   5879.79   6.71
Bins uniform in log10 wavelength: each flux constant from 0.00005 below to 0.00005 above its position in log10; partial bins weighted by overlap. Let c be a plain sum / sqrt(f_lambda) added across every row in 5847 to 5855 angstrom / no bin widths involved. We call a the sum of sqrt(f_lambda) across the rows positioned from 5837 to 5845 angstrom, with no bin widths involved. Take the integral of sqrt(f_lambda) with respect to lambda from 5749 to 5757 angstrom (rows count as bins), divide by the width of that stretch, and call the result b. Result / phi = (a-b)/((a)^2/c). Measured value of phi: 0.82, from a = 15.9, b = 2.59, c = 15.6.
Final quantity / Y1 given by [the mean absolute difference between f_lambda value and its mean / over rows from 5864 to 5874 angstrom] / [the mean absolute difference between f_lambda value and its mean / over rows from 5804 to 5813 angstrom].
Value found 0.2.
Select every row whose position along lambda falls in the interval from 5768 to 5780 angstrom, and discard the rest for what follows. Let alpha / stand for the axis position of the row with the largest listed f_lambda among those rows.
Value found 5769.82 angstrom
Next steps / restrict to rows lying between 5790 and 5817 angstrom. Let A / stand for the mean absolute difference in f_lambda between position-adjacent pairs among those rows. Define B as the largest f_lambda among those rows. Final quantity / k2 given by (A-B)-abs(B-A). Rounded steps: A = 0.55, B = 7.906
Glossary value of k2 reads -14.7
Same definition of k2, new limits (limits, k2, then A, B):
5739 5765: -13.9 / 0.21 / 7.147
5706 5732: -13.9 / 0.18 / 7.143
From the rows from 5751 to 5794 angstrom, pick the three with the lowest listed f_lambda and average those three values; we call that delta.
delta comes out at 6.20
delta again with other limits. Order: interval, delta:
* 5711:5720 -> 6.31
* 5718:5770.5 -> 6.42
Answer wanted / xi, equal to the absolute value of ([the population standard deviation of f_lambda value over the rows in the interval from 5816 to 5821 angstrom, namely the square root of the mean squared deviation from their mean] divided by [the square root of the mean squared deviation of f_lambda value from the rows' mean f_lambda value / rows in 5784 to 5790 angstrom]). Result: 0.76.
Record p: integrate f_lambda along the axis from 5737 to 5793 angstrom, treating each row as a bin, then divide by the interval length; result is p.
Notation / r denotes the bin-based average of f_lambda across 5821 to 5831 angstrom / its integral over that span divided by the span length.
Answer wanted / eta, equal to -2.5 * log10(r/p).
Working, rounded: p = 6.71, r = 6.92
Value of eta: -0.034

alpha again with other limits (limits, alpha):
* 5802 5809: 5805.80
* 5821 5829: 5825.89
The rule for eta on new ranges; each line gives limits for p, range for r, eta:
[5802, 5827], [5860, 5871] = 0.005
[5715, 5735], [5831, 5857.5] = 0.016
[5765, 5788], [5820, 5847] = -0.031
